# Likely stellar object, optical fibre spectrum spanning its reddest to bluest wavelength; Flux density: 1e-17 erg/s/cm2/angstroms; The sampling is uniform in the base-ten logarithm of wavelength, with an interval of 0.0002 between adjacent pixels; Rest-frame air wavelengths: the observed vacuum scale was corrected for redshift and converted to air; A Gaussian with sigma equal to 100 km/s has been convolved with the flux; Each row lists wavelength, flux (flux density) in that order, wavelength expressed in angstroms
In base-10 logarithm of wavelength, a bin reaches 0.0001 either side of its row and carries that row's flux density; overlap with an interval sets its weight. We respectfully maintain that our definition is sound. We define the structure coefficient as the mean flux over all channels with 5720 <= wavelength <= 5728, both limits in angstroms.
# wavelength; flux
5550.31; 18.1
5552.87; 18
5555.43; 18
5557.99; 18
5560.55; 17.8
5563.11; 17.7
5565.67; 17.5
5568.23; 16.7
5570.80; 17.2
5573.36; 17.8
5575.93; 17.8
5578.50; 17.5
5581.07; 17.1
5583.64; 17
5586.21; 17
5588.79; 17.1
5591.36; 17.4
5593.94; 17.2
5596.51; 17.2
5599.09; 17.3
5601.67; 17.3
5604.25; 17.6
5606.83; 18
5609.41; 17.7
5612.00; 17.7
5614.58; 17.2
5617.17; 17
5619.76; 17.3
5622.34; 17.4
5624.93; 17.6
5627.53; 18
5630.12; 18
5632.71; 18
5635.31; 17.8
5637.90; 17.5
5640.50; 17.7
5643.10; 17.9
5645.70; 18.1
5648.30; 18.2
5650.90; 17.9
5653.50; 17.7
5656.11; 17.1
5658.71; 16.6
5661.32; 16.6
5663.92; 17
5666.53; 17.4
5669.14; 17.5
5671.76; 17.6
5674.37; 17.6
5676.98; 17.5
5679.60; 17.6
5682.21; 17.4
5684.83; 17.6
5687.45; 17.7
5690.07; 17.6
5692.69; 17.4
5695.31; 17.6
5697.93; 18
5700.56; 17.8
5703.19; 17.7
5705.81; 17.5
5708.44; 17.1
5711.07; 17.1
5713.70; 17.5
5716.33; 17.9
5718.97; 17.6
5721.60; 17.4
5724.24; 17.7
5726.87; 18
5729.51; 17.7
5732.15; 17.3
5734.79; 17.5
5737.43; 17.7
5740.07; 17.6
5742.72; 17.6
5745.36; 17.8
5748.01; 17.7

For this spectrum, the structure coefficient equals 17.7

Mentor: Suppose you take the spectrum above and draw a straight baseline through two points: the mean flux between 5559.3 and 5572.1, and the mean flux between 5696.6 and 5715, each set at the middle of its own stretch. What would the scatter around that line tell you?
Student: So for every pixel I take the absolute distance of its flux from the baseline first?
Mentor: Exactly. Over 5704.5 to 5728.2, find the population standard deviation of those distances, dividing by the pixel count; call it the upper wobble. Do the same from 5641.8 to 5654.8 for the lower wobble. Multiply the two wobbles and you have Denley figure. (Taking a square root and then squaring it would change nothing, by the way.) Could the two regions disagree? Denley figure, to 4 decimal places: 0.0304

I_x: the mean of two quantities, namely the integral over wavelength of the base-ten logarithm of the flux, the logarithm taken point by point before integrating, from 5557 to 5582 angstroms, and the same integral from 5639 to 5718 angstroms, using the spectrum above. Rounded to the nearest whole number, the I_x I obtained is 65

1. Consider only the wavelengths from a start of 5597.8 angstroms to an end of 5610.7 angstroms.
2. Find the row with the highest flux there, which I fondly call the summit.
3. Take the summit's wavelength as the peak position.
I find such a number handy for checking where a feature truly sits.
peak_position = 5606.83 angstroms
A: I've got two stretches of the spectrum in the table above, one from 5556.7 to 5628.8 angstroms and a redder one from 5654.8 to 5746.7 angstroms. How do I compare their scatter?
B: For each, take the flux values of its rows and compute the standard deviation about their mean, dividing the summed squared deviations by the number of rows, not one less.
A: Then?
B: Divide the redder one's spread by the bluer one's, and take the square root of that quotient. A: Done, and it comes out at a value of 1.0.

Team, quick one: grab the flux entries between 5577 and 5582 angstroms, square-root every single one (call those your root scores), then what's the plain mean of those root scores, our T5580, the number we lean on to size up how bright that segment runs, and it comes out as 4.16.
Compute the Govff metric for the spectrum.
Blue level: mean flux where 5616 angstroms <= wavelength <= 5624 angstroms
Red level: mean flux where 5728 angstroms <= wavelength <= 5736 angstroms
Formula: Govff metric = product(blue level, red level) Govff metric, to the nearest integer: 302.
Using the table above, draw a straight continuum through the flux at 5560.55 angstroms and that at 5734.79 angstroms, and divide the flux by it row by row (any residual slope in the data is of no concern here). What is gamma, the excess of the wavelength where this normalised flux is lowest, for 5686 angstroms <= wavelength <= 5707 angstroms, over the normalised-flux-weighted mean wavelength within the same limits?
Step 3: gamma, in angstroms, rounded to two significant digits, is -3.9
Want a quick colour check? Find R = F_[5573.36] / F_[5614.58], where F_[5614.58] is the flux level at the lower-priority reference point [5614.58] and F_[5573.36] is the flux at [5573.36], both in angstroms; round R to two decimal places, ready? 1.03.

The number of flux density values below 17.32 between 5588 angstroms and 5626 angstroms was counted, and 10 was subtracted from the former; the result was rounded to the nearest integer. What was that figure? -2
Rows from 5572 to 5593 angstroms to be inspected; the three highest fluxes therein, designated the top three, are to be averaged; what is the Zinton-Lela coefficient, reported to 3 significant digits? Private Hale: 17.7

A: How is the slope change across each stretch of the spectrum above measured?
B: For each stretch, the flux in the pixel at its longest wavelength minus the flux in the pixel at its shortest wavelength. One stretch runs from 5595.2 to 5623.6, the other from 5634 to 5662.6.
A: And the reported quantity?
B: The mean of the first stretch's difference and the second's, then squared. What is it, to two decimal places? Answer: 0.25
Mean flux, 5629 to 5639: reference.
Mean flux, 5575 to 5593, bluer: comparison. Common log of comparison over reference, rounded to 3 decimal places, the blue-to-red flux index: -0.014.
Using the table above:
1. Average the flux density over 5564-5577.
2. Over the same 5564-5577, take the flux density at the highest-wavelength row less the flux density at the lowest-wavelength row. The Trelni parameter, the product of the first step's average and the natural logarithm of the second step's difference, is -21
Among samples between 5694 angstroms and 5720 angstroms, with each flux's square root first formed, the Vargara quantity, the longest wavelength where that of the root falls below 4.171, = 5711.07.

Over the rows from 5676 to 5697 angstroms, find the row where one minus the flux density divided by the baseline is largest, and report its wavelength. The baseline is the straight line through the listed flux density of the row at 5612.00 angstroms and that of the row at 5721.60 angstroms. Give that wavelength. 5682.21 angstroms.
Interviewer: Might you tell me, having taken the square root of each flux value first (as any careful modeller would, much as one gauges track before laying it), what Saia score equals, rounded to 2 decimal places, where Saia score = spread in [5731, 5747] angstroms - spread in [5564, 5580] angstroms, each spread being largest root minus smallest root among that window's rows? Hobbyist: -0.07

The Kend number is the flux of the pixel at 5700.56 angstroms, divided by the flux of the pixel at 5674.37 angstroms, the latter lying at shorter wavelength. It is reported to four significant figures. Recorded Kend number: 1.011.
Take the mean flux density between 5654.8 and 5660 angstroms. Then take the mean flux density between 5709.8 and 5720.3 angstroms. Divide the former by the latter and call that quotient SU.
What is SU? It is 0.96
